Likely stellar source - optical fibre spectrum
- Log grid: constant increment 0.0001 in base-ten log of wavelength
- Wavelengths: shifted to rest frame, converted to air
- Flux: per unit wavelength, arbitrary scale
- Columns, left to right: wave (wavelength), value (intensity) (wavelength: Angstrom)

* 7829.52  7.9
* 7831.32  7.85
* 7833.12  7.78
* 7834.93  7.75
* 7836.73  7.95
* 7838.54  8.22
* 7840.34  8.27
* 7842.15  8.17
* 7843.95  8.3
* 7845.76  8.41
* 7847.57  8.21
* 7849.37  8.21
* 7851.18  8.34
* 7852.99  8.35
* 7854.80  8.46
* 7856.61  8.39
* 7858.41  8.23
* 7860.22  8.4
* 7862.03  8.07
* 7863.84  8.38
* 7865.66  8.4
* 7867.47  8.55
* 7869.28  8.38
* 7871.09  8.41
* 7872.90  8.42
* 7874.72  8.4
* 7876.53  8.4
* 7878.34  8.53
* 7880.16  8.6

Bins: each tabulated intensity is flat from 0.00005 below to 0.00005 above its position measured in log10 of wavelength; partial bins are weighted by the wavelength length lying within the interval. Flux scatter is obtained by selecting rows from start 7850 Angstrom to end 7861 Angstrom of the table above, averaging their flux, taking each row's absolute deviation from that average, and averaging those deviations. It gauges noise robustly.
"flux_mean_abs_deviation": 0.055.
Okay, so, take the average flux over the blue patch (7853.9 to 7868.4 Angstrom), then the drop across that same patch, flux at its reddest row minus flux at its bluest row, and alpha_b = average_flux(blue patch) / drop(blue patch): 93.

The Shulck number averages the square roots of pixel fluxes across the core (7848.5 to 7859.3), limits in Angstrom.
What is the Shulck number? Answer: 2.89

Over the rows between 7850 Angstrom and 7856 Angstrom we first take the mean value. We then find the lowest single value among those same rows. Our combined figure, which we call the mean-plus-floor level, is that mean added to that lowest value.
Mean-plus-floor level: 16.7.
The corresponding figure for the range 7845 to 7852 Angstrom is 16.5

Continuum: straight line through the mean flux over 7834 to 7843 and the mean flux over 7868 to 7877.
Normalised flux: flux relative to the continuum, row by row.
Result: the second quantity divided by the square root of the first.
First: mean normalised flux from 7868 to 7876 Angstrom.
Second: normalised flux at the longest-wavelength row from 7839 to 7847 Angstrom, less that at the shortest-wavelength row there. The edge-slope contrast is 0.01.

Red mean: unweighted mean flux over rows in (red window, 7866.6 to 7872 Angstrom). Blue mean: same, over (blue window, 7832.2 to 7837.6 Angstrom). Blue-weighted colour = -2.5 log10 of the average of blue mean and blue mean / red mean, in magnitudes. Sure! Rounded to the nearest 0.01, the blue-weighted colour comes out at -1.60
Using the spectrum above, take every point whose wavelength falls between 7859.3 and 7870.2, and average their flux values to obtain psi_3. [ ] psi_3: 8.36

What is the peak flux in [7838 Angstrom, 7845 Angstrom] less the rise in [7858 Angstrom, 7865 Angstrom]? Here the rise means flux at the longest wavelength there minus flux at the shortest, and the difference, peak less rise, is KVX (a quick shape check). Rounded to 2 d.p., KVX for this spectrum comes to 8.15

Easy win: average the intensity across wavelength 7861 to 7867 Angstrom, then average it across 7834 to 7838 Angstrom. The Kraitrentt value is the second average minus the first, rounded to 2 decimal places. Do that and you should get -0.43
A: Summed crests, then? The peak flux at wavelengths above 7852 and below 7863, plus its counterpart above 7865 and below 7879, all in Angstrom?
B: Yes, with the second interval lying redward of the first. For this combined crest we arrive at 17.0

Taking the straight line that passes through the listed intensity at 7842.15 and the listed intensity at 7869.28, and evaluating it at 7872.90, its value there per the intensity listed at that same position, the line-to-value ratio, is 1.00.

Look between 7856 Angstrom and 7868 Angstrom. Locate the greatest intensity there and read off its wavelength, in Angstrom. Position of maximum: 7867.47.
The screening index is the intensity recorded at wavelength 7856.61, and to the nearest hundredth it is 8.39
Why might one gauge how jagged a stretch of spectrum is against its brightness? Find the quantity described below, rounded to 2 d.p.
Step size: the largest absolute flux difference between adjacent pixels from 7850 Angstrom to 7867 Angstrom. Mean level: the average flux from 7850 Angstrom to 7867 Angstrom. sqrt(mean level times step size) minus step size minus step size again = 1.00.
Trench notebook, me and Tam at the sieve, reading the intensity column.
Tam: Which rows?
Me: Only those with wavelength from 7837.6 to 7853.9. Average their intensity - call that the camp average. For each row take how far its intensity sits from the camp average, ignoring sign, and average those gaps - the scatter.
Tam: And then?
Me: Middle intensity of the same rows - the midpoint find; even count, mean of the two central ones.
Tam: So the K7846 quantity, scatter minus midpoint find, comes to -8.20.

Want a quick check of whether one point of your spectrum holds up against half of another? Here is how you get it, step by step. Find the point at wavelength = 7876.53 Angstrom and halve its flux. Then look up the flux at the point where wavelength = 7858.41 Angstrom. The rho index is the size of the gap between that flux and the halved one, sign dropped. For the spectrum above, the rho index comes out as 4.03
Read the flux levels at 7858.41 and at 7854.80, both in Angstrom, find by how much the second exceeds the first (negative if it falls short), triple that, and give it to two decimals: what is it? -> 0.69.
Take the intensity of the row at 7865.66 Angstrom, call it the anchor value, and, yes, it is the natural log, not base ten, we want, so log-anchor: 2.13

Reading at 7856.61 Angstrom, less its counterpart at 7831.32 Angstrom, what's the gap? 0.54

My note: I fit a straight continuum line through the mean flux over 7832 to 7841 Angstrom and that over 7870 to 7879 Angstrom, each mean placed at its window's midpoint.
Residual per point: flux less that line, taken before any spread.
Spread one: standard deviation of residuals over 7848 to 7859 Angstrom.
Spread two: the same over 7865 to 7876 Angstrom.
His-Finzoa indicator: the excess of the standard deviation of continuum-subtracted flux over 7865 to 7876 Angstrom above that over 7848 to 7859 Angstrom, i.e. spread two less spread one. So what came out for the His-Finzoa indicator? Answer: -0.01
